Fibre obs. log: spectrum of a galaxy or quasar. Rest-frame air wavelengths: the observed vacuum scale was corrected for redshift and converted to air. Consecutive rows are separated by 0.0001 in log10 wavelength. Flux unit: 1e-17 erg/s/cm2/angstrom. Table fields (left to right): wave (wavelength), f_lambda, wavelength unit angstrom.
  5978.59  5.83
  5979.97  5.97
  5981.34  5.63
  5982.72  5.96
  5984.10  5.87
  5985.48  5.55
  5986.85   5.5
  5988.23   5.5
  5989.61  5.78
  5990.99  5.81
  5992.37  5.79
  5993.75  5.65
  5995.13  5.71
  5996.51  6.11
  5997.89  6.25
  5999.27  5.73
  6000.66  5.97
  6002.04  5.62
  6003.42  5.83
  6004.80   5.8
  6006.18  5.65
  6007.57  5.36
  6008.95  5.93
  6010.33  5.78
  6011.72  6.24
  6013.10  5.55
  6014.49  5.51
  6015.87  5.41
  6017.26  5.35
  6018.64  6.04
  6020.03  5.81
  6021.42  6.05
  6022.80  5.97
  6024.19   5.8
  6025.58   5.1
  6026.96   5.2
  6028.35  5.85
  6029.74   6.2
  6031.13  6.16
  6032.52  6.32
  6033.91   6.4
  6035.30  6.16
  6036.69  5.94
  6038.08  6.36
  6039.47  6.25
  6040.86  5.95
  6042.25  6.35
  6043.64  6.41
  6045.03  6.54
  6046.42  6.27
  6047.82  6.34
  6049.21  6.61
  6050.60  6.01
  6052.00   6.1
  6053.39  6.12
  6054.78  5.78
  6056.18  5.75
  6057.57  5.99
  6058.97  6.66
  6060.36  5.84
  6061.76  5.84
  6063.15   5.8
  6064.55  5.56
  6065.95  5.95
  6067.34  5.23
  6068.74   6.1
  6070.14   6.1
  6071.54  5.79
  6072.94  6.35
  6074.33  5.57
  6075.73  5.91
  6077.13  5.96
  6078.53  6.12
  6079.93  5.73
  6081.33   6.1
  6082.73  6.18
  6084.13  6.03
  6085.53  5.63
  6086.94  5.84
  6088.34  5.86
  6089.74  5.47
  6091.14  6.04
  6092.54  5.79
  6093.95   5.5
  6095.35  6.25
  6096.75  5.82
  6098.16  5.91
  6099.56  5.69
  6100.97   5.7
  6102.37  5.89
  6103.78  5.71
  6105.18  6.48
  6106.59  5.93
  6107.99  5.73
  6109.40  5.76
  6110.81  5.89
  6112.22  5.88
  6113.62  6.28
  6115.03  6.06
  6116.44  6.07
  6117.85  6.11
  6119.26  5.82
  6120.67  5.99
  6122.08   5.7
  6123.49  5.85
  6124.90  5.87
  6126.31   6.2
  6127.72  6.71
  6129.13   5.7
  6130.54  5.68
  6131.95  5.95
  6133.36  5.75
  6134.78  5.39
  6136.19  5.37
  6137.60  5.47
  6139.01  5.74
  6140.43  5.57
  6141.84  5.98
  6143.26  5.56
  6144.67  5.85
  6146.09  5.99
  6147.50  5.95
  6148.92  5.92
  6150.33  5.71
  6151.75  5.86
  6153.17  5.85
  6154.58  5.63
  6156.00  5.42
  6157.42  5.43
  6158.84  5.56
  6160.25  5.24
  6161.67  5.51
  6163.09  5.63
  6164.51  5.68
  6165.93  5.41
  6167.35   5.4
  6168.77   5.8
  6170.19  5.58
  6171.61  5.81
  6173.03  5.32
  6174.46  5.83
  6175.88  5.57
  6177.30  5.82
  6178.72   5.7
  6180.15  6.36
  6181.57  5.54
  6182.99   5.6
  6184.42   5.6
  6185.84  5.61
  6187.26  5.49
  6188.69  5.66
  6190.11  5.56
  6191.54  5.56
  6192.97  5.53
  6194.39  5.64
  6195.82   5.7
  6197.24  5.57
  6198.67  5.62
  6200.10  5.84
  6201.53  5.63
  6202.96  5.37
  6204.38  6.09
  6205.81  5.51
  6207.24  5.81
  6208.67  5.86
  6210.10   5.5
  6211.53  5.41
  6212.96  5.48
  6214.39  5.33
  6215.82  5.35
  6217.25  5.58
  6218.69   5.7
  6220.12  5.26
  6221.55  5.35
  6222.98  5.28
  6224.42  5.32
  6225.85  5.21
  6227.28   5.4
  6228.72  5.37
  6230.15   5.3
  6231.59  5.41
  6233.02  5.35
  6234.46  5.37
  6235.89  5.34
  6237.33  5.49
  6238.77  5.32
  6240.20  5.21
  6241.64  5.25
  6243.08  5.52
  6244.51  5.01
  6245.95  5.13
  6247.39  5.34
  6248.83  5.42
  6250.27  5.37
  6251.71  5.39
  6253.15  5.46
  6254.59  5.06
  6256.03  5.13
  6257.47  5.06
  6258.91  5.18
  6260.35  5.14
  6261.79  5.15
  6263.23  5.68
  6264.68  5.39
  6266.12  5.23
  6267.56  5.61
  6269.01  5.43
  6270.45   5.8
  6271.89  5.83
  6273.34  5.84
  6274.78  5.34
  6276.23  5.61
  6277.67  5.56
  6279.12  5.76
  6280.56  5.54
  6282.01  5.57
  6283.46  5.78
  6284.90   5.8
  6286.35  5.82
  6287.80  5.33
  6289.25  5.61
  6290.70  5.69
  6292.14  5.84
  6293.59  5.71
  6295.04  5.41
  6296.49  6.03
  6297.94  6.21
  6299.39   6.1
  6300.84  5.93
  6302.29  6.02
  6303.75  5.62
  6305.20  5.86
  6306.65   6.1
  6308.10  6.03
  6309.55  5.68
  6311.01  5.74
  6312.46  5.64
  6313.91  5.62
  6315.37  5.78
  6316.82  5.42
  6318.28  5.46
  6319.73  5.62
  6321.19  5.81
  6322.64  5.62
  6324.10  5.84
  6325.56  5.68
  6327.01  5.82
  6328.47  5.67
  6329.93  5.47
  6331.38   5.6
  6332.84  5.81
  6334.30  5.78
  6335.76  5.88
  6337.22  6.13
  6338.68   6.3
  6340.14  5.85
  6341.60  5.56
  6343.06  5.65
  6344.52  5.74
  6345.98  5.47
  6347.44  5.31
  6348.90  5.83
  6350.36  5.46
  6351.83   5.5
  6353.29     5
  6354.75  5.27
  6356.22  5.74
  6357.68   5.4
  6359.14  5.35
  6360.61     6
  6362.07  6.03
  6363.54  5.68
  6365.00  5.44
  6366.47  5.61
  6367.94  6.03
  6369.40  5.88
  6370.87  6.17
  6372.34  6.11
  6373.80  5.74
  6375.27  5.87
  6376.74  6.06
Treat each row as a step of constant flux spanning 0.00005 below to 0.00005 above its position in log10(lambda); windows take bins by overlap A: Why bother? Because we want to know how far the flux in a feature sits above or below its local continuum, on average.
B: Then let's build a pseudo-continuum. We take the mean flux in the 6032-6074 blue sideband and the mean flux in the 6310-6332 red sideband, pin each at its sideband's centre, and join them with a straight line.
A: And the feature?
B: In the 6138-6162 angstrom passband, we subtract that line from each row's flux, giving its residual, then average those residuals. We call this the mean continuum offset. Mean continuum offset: -0.24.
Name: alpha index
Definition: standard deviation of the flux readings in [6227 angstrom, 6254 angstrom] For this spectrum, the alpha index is 0.12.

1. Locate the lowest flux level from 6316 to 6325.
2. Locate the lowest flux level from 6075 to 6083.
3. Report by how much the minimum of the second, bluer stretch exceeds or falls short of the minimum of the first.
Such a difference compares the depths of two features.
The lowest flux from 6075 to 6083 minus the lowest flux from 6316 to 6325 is 0.31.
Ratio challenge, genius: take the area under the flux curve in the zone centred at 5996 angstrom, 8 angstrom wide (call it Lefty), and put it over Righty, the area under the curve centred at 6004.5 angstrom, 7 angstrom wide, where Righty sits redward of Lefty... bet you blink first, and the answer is 1.2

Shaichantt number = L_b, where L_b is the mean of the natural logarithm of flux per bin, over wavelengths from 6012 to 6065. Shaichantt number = 1.79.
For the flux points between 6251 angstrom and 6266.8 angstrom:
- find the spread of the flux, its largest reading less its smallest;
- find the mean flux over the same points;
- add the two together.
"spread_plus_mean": 5.9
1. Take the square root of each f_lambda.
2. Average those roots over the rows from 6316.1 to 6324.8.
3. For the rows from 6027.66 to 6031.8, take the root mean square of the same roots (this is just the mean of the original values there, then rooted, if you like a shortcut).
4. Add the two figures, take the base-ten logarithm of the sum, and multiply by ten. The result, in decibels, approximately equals 6.84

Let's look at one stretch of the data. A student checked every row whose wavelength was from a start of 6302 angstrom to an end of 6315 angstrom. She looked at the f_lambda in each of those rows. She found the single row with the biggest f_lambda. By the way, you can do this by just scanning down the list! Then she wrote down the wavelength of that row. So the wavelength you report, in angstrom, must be 6306.65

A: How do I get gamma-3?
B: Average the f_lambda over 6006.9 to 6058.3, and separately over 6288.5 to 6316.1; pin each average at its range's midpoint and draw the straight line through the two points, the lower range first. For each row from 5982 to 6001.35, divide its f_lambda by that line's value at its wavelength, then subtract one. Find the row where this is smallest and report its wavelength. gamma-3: 5986.85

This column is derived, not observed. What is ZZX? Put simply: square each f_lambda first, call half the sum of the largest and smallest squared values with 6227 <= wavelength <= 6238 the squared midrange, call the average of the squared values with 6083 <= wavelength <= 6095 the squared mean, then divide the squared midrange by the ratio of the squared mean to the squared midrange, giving 25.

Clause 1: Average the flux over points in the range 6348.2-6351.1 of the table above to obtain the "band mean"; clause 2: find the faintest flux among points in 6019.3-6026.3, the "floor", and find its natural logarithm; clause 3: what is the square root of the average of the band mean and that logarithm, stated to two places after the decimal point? 1.91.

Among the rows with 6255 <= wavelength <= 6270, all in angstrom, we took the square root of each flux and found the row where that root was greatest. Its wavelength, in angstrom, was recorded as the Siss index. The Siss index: 6263.23 angstrom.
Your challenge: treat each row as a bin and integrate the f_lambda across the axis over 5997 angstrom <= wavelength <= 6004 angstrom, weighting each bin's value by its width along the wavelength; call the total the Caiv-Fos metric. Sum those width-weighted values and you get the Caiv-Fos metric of 41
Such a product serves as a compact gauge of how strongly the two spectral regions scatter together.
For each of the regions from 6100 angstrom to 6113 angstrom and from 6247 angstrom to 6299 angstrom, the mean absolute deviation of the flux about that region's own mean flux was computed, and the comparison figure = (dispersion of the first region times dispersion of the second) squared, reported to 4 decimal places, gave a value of 0.0011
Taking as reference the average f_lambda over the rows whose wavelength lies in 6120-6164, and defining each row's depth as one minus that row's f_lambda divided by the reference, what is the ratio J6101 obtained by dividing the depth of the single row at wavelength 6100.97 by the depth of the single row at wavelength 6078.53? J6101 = -0.1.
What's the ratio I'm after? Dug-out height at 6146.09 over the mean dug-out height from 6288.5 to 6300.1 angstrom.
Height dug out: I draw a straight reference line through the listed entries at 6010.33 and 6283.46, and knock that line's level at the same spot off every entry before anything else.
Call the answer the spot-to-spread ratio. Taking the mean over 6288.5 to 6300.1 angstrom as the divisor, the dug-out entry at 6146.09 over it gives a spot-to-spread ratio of 5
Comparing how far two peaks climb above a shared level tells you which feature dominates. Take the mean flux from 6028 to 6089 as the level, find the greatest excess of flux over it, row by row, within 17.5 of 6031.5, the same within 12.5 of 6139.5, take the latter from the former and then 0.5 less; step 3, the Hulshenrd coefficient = -0.67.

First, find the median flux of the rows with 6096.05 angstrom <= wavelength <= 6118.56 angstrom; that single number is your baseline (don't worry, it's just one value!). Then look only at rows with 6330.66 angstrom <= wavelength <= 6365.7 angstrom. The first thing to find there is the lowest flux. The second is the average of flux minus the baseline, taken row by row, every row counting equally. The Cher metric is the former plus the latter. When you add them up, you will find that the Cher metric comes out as 4.8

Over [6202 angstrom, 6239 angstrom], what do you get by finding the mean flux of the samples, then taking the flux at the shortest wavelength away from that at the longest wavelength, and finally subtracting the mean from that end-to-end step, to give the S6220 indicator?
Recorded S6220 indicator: -5.50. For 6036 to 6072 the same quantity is -6.21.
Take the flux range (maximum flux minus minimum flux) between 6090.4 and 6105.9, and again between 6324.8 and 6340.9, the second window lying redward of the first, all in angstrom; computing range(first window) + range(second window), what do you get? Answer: 1.81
